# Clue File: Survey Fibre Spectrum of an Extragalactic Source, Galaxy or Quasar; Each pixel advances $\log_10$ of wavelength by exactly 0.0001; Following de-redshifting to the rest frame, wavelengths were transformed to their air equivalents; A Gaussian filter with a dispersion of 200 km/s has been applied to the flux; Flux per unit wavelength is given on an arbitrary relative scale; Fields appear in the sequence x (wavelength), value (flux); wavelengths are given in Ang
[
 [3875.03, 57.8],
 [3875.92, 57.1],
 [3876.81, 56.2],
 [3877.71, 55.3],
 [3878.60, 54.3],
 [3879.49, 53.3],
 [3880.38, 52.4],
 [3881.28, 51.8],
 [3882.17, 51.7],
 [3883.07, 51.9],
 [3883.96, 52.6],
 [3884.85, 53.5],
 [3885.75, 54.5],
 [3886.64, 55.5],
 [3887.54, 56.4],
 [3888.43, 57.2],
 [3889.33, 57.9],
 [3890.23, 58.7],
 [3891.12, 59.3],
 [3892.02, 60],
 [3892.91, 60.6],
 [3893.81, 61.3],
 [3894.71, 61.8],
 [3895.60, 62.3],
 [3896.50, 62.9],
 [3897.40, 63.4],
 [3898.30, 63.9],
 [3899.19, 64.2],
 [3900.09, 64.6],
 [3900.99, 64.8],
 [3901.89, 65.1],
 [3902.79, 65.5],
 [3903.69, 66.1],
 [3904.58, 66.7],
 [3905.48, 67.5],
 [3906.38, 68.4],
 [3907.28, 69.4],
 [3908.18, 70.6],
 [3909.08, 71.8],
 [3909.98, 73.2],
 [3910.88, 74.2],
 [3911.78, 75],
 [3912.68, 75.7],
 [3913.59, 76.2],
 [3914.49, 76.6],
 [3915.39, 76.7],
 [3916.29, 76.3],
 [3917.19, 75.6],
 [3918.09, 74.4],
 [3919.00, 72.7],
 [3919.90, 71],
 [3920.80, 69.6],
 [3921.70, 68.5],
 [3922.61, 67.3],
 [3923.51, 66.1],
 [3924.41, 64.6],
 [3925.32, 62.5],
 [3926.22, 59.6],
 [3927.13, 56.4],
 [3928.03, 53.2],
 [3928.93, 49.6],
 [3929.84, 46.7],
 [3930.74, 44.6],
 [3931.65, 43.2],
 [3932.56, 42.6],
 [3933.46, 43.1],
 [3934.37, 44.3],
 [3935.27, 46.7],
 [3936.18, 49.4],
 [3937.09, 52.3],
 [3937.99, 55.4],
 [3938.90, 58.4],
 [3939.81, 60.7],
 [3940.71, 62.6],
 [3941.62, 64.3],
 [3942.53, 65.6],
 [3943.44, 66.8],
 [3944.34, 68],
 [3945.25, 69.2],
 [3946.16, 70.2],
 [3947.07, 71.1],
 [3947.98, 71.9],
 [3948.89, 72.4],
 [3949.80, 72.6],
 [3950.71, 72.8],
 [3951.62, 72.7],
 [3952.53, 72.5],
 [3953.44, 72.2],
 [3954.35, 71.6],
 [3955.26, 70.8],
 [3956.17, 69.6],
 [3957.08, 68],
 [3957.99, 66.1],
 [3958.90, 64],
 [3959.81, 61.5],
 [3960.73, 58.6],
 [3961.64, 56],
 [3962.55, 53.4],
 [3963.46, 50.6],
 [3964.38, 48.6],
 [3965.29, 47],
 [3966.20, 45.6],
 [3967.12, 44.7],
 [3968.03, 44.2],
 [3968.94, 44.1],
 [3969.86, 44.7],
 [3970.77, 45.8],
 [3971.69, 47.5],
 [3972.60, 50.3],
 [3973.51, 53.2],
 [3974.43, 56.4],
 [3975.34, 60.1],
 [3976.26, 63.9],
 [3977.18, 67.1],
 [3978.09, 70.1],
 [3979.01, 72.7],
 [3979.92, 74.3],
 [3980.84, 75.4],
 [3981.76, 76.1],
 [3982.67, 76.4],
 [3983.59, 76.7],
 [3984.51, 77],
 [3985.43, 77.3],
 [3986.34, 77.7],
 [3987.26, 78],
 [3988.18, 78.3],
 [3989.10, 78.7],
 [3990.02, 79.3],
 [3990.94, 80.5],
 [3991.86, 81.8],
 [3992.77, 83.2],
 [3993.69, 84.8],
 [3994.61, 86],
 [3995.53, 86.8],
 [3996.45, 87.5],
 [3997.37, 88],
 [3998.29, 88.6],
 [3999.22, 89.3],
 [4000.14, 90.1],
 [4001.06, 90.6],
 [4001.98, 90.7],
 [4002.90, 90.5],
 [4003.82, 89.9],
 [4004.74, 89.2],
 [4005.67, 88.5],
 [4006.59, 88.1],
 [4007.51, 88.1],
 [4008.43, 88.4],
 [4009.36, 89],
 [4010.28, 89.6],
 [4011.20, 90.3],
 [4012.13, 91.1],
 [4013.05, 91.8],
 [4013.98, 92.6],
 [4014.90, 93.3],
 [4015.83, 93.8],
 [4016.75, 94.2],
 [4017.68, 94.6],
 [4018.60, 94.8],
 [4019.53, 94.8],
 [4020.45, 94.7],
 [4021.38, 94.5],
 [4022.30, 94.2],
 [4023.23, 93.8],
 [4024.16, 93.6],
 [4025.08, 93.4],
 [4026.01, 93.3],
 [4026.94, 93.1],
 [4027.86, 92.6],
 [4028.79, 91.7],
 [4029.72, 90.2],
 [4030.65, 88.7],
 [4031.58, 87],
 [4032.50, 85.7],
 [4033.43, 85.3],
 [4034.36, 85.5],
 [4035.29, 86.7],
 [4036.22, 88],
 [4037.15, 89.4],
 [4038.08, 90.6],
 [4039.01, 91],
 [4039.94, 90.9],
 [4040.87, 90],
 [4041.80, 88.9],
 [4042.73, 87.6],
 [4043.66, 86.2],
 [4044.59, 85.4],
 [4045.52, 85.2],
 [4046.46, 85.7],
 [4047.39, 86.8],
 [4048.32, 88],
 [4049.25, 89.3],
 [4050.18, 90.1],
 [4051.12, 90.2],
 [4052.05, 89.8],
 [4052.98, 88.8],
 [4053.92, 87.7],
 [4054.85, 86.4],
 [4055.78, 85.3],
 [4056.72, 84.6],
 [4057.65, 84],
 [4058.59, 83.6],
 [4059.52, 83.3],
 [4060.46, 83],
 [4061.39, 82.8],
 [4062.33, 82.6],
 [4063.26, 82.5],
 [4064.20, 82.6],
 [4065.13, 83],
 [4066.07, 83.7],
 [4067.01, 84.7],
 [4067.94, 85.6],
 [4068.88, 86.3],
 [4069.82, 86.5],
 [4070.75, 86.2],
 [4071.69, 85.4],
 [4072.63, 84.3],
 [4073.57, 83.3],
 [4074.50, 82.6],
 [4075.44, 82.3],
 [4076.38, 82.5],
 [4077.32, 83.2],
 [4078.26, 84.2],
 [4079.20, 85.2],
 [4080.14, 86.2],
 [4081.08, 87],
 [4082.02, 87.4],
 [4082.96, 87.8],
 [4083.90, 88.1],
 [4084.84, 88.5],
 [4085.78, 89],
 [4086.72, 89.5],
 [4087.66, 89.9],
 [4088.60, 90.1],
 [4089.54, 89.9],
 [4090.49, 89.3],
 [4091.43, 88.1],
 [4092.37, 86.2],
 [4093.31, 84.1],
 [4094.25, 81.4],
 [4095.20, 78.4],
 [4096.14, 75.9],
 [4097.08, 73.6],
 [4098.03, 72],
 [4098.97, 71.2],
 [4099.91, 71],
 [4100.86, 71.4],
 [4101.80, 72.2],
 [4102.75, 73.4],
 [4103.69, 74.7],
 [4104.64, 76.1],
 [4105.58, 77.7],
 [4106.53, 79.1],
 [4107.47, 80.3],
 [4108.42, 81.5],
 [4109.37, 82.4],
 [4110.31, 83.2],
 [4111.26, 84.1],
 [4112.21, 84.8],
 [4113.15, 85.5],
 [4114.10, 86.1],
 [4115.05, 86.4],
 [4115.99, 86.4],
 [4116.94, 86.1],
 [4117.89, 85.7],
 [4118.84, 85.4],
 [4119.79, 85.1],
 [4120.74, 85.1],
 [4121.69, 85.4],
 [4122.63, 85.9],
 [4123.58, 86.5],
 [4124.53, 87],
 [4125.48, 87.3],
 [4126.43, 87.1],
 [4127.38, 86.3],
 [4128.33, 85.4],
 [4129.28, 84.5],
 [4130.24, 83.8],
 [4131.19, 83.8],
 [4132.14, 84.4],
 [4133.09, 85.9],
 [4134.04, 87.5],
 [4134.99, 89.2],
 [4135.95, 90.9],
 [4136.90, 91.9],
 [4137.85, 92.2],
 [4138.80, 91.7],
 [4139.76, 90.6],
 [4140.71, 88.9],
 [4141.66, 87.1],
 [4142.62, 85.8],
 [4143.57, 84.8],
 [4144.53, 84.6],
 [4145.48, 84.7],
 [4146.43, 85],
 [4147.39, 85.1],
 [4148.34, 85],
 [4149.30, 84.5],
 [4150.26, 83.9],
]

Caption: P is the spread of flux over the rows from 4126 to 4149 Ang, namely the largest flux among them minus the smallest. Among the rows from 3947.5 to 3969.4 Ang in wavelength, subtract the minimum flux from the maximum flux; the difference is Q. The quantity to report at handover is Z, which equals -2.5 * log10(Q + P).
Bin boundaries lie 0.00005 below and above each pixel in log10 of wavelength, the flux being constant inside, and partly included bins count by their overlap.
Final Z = -3.9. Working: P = 8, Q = 29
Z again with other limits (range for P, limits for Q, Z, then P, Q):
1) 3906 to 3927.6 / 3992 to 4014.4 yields -3.7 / 20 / 9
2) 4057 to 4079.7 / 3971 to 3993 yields -4.0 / 4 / 36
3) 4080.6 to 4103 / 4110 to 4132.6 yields -3.4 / 19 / 4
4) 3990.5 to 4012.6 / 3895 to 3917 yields -3.5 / 11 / 14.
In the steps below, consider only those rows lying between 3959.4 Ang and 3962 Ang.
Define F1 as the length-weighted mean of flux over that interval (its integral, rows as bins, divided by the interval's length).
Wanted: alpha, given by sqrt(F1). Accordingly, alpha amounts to 7.66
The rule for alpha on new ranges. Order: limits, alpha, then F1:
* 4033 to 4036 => 9.27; 85.9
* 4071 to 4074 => 9.18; 84.3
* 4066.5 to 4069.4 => 9.24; 85.4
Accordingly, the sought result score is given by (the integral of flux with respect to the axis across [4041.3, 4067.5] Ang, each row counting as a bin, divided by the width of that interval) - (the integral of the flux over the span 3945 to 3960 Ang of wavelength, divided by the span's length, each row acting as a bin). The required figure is 16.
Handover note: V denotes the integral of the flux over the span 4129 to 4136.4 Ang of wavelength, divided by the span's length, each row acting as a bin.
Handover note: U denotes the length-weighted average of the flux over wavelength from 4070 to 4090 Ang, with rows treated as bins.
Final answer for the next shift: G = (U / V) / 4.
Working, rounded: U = 86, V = 86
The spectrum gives 0.25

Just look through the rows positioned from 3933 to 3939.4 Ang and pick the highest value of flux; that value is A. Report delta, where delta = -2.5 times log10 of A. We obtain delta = -4.42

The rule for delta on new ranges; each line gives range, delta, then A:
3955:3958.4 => -4.63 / 70.8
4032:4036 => -4.85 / 86.7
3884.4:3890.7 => -4.42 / 58.7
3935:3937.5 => -4.30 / 52.3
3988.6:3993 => -4.80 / 83.2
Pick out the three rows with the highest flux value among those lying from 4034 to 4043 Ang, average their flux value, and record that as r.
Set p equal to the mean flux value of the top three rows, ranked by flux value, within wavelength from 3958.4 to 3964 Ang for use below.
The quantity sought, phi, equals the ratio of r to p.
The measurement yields 1.48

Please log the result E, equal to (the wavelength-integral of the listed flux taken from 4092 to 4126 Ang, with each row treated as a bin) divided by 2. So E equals 1378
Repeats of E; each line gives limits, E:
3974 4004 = 1192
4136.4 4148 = 509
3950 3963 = 433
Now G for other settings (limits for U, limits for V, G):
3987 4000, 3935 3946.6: 0.34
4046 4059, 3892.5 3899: 0.35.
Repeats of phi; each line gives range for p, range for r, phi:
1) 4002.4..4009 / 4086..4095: 1.00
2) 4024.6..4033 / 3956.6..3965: 0.71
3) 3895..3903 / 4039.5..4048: 1.38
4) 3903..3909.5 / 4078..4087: 1.26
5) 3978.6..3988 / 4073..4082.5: 1.12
